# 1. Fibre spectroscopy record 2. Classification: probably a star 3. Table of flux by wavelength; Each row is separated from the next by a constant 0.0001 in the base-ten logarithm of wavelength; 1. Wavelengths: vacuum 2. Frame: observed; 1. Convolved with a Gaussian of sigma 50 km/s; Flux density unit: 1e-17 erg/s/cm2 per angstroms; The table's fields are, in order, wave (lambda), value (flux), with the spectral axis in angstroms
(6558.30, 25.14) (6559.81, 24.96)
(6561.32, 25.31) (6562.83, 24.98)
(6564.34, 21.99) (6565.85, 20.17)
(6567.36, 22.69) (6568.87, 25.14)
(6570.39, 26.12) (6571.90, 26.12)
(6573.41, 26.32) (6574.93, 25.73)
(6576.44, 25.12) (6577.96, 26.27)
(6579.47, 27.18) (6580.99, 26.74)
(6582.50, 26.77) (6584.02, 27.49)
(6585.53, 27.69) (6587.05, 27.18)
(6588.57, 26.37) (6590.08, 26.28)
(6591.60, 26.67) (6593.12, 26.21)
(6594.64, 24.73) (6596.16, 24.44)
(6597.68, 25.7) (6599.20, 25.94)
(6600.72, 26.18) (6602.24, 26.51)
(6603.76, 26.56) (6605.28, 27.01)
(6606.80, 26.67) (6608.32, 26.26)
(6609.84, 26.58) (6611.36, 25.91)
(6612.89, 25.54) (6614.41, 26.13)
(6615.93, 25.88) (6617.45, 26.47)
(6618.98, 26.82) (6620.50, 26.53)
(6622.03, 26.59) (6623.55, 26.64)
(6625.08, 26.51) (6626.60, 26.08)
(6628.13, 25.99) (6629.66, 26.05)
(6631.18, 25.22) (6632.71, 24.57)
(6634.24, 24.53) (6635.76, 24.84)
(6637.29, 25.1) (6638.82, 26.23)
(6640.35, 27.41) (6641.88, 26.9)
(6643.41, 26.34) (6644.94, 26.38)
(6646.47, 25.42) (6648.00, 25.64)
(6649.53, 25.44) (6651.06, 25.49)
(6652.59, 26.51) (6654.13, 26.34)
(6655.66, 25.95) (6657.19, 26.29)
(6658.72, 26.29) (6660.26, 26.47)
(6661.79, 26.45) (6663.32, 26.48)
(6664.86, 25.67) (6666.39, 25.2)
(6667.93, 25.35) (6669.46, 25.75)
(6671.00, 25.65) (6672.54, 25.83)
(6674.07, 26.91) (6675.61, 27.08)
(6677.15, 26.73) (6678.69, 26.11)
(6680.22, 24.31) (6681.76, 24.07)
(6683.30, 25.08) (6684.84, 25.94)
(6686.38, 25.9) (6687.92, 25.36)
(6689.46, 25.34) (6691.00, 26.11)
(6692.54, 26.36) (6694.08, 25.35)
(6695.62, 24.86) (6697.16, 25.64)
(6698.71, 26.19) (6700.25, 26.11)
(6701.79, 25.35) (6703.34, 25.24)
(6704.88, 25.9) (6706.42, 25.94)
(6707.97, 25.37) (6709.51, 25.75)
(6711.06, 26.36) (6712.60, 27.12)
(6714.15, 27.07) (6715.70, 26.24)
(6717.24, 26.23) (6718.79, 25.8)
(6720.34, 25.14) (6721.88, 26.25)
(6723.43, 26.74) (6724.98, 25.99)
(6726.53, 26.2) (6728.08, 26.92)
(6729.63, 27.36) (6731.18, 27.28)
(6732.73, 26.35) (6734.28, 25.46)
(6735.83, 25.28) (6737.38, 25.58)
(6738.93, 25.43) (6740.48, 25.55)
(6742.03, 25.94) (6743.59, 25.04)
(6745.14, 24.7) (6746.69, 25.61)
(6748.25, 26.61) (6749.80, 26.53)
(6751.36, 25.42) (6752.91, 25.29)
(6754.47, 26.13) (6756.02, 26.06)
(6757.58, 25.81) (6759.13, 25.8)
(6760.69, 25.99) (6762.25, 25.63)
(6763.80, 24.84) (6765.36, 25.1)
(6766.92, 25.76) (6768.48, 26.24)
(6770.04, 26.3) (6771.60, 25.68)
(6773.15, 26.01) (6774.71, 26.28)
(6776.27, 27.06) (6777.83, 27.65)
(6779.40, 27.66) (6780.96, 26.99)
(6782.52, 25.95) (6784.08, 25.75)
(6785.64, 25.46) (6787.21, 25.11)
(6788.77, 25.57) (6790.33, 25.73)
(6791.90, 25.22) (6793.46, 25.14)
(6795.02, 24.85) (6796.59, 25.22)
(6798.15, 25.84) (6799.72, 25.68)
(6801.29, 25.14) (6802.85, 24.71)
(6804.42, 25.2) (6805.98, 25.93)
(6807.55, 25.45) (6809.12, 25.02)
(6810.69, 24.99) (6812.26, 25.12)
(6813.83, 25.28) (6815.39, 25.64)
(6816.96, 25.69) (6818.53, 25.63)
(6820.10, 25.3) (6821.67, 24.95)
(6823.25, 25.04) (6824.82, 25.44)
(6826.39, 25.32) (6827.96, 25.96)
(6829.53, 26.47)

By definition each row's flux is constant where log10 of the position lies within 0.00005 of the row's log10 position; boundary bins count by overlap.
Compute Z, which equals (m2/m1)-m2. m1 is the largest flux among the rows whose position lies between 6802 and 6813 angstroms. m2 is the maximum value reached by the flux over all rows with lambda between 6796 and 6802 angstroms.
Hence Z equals -24.8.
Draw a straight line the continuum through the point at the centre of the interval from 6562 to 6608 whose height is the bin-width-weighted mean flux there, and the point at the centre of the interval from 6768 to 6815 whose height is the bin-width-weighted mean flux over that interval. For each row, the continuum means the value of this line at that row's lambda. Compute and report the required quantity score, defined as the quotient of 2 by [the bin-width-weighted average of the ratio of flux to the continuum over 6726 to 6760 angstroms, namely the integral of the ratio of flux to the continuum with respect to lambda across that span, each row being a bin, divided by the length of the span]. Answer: 1.986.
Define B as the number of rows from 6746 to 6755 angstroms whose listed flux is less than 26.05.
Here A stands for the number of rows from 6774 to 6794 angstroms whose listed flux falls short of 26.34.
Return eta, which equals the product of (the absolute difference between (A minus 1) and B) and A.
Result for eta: 45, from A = 9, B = 3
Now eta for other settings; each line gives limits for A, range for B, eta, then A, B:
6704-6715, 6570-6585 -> 4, 4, 2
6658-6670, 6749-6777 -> 35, 5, 11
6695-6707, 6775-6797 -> 24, 8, 10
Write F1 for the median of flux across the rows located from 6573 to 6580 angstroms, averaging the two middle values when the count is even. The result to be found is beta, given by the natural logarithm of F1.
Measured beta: 3.27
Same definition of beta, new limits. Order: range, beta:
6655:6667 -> 3.27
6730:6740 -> 3.24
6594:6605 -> 3.26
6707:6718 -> 3.27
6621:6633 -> 3.26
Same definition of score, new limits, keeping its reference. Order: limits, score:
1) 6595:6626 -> 1.965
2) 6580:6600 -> 1.958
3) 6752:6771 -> 2.000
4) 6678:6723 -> 2.000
